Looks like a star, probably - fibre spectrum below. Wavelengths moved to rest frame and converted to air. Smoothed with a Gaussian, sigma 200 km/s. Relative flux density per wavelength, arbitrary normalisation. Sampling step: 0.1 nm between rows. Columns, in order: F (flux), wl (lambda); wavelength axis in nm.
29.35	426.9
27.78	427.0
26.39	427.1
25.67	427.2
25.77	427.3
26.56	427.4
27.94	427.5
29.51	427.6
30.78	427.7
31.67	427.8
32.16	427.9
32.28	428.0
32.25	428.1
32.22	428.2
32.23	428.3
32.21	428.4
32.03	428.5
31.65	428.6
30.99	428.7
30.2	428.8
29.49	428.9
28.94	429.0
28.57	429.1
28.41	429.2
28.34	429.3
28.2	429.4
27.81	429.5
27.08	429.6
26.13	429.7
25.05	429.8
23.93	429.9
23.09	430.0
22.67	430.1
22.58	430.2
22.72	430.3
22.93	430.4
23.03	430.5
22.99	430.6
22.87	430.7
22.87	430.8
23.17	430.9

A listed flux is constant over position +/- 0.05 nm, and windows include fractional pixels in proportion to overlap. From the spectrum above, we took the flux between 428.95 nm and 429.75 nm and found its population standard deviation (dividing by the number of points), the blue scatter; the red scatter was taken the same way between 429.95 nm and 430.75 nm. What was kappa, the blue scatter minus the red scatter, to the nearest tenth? 0.7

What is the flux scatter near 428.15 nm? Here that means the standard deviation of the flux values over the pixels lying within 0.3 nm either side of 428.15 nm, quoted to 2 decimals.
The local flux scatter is 0.04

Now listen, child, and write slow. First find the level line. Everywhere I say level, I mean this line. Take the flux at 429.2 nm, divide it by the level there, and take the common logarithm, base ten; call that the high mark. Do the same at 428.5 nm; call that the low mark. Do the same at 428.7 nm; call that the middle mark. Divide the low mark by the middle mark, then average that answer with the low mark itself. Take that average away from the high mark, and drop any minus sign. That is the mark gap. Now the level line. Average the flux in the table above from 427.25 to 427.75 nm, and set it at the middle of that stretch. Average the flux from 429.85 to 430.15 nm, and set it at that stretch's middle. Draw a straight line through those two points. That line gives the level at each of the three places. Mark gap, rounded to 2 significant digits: 0.53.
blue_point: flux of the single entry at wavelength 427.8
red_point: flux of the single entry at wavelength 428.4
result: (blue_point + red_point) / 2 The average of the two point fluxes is 31.9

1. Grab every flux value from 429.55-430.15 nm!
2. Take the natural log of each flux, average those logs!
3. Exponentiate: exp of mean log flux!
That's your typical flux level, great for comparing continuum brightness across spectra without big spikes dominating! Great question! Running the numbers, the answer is 25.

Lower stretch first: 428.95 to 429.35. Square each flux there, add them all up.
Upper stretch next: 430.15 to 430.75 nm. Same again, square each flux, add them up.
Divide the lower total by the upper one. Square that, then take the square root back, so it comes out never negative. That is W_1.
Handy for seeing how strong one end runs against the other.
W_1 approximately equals 1.0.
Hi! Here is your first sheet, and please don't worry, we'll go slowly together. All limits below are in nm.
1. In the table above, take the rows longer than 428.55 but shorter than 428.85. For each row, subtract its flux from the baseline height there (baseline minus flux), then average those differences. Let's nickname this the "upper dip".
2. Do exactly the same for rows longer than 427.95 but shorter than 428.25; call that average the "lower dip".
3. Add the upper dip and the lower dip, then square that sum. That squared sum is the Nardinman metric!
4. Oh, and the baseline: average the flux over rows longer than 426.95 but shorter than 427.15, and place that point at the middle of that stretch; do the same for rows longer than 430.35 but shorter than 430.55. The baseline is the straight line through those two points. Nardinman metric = 151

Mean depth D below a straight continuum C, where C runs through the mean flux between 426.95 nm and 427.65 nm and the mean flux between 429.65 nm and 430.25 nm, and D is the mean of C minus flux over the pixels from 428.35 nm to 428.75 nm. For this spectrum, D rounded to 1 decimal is -6.1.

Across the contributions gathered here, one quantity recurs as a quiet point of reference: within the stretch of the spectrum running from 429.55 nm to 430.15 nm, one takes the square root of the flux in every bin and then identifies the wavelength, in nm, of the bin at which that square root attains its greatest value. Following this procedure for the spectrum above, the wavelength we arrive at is 429.6 nm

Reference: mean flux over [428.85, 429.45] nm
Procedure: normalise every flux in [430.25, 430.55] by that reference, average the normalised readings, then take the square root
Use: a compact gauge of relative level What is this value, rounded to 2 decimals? 0.89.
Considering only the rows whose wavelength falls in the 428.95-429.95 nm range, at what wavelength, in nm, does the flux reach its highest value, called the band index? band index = 429.0 nm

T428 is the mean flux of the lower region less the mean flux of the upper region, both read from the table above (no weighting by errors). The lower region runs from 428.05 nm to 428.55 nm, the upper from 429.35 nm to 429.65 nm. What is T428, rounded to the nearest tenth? 4.5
